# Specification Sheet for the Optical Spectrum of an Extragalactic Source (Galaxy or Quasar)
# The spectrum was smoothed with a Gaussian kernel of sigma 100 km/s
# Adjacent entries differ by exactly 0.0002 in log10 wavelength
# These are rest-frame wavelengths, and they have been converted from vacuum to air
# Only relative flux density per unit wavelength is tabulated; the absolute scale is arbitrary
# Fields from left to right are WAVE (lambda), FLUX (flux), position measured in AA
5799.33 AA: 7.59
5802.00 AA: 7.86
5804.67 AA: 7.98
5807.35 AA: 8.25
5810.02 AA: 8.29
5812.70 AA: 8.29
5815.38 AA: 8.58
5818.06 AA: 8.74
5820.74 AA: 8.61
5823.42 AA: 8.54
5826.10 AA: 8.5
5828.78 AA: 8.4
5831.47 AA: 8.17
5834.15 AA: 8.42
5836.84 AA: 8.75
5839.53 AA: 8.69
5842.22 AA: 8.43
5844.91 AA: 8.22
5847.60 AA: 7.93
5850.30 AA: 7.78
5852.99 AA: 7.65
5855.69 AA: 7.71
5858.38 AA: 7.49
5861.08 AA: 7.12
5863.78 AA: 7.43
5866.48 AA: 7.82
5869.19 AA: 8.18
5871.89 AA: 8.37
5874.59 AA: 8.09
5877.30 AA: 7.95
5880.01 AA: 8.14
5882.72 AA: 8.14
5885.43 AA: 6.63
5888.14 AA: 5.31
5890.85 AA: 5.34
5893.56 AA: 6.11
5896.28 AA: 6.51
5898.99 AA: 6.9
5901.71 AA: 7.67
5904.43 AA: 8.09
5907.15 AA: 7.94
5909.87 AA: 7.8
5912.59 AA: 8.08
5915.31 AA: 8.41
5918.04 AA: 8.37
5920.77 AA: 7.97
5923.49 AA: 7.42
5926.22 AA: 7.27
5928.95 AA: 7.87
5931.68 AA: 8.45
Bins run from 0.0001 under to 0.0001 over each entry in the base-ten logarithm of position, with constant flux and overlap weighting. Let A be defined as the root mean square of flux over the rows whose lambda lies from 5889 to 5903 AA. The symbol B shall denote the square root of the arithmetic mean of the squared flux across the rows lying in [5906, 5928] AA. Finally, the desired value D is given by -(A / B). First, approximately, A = 6.6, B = 7.92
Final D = -0.828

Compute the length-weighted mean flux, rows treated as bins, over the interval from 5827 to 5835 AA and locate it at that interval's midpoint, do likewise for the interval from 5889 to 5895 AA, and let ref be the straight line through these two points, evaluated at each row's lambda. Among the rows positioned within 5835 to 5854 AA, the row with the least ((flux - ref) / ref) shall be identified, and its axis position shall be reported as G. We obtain 5852.99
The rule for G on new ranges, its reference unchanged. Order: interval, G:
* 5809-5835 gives 5810.02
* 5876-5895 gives 5888.14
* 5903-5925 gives 5904.43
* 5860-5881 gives 5861.08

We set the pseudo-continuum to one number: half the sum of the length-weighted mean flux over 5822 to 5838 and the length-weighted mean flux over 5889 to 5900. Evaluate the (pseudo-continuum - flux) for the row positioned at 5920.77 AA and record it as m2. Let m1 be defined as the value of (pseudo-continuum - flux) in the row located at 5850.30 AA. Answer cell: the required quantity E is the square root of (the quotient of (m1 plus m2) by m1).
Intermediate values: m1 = -0.5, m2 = -0.66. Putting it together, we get 1.6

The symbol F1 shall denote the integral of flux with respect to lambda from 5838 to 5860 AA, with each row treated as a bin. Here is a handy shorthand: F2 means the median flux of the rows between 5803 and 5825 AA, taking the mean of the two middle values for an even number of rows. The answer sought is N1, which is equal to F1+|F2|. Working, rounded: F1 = 176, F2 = 8.4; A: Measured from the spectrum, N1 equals 184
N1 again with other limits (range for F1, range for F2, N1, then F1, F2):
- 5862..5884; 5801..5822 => 184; 176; 8.3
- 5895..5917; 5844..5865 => 177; 169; 7.7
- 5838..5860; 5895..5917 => 184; 176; 7.9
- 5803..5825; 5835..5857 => 193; 185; 8.1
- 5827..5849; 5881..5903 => 191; 184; 6.6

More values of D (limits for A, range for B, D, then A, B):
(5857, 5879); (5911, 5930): -0.987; 7.8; 7.92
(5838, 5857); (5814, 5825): -0.936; 8.1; 8.62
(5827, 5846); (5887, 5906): -1.272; 8.4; 6.64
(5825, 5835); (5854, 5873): -1.082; 8.4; 7.74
